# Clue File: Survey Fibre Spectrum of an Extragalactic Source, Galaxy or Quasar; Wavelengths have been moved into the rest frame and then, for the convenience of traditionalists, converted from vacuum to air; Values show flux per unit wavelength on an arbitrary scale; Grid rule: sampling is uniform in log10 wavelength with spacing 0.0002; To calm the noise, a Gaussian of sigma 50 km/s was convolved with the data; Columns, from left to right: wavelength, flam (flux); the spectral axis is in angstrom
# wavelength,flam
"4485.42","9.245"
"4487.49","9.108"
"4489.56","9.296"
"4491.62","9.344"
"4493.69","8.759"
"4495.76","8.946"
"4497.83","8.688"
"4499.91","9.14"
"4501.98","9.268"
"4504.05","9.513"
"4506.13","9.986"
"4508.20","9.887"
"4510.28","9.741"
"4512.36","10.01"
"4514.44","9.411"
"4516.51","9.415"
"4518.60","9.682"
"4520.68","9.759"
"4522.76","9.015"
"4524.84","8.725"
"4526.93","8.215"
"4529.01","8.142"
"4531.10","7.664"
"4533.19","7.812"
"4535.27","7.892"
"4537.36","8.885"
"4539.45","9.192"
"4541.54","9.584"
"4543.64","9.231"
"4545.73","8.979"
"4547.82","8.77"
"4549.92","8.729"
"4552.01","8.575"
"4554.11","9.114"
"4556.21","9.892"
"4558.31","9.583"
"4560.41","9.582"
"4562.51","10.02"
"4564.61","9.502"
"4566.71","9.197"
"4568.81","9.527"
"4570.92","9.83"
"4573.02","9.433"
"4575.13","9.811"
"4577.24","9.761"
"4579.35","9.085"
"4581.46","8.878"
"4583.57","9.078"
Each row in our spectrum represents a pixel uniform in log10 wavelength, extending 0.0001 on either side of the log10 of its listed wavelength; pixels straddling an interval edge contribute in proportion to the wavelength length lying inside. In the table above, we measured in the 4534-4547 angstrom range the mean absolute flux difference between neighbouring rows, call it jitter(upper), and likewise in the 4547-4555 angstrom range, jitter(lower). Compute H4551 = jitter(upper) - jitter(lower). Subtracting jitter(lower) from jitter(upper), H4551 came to 0.21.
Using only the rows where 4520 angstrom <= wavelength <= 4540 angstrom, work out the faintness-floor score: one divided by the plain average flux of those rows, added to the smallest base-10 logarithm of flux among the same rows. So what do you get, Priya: 1.00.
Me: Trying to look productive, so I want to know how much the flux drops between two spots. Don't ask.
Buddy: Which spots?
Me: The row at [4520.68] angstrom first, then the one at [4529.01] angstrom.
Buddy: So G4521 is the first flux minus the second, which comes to 1.6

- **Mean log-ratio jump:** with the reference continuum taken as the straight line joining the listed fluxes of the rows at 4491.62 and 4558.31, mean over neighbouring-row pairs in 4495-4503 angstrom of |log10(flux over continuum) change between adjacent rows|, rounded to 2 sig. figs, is 0.013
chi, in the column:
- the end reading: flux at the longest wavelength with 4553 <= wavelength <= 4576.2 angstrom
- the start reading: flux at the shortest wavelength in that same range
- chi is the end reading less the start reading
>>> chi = 0.70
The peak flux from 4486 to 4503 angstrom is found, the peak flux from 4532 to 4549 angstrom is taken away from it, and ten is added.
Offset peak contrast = 9.8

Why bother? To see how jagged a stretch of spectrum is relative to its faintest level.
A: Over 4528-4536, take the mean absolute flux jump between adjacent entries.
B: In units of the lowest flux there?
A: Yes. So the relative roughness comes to 0.0307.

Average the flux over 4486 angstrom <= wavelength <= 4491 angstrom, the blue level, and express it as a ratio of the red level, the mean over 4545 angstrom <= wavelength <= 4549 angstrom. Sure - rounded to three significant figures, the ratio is 1.04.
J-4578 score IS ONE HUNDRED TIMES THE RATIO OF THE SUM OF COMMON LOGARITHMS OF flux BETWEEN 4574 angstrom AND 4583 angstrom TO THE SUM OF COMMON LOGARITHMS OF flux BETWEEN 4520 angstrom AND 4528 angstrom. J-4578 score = 102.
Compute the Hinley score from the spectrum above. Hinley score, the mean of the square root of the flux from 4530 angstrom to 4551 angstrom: 2.94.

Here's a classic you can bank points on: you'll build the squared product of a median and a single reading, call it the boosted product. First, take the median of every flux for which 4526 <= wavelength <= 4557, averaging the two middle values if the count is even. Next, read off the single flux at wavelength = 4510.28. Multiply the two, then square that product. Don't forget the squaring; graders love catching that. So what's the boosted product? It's 7298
